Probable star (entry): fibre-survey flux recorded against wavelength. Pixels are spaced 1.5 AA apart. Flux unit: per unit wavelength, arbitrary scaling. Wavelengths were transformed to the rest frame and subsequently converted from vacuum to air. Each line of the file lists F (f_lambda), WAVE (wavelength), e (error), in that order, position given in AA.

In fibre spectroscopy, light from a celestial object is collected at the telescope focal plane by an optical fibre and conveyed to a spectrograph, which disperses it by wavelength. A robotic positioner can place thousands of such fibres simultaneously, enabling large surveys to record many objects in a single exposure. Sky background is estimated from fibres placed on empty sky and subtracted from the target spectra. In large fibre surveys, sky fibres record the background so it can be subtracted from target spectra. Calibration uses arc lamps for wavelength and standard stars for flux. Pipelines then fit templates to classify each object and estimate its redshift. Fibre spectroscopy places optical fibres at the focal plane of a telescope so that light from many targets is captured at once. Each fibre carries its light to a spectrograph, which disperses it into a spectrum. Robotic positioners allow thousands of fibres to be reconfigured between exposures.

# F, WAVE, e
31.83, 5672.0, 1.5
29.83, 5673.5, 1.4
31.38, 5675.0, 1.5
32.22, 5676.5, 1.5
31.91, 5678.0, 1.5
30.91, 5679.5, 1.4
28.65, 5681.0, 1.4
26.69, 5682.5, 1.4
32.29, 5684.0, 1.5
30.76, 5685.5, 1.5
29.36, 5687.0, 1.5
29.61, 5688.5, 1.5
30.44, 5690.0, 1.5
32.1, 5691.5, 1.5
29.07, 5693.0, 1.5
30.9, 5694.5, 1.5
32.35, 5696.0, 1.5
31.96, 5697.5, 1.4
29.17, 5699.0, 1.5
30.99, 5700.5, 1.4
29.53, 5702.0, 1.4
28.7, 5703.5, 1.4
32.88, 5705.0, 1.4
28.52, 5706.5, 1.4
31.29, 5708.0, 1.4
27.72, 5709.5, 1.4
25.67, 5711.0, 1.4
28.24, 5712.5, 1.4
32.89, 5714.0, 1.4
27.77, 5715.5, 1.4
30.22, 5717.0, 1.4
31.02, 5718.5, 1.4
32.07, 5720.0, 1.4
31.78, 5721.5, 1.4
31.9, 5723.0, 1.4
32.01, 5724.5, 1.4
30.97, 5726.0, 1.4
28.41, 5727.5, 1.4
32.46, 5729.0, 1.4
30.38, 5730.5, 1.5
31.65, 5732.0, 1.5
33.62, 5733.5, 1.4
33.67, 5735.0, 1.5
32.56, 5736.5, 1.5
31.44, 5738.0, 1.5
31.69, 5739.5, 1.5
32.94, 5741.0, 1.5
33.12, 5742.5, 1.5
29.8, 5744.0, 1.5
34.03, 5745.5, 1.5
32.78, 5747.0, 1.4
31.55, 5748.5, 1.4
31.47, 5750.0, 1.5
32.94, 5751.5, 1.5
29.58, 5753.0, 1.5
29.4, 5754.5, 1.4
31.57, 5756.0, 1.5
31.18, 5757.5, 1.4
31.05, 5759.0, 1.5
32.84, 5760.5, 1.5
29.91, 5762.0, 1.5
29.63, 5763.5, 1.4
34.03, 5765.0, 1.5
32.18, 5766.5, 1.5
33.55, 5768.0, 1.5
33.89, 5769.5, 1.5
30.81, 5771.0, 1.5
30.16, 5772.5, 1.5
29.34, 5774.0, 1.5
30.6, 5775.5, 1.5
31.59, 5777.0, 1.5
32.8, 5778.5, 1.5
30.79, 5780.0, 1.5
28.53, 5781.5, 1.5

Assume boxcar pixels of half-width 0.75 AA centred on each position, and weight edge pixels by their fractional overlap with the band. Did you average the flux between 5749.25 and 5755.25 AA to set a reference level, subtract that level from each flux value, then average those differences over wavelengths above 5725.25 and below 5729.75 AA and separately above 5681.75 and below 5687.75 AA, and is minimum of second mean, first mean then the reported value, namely -1.1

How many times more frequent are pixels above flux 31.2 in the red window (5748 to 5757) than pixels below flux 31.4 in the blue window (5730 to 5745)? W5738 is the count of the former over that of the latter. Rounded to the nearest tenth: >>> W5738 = 2.0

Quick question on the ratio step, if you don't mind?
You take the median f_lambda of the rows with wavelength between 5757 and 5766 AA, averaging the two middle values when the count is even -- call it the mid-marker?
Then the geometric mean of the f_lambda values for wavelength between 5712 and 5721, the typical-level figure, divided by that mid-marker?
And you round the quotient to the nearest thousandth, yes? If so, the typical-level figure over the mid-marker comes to 0.974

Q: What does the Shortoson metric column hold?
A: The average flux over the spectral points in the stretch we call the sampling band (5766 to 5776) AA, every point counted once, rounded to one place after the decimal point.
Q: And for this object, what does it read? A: 31.5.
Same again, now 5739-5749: 32.3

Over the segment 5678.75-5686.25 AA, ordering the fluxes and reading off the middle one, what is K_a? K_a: 30.8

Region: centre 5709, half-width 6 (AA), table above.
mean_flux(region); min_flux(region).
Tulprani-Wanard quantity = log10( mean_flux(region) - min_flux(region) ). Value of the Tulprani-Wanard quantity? 0.58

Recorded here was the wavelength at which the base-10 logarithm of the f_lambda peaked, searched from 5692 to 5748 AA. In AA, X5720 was 5745.5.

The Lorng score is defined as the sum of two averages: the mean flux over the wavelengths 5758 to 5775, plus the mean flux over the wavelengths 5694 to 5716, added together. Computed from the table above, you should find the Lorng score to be 61.5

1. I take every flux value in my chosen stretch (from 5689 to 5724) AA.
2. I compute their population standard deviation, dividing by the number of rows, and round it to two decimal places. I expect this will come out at 1.88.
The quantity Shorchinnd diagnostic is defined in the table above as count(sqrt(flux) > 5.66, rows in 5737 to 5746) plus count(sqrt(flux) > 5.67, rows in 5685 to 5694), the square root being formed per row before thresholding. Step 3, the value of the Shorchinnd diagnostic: 3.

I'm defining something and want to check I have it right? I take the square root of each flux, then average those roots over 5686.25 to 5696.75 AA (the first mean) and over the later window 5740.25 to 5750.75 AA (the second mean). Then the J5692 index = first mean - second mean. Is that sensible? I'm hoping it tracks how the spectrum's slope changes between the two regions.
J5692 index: -0.15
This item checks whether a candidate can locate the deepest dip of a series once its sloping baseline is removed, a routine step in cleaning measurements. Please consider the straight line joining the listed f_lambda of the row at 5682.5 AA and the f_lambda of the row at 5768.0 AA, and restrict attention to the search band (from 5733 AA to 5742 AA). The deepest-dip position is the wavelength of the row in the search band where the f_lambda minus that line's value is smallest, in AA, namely 5738.0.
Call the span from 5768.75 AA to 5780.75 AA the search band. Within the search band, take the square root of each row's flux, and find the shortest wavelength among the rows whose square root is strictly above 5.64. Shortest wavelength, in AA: 5769.5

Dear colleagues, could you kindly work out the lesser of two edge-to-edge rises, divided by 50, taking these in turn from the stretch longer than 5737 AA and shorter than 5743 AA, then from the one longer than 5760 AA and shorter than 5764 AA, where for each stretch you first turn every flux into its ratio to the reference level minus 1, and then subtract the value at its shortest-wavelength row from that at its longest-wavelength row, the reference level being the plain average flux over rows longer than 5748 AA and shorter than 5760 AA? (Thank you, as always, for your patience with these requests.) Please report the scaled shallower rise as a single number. -0.0021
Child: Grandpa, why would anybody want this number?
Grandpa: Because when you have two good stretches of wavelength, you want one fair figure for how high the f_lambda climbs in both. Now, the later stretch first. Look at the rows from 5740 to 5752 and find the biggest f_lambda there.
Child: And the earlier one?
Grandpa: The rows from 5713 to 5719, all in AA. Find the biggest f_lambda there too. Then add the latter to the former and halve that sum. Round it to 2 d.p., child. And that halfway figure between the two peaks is 33.46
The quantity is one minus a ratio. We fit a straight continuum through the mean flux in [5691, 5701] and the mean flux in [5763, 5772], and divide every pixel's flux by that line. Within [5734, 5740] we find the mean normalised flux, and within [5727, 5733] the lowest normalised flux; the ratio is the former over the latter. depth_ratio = -0.13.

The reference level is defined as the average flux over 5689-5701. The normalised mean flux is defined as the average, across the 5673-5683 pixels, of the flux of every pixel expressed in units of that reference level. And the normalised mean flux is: 0.98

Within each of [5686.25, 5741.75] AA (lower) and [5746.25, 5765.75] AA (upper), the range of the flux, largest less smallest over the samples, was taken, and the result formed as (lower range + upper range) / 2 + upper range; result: 11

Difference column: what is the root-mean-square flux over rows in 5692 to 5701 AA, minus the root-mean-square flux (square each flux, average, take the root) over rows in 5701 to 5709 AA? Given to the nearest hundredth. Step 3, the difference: 0.54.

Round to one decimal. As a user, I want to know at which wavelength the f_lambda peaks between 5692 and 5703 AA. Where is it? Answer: 5696.0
